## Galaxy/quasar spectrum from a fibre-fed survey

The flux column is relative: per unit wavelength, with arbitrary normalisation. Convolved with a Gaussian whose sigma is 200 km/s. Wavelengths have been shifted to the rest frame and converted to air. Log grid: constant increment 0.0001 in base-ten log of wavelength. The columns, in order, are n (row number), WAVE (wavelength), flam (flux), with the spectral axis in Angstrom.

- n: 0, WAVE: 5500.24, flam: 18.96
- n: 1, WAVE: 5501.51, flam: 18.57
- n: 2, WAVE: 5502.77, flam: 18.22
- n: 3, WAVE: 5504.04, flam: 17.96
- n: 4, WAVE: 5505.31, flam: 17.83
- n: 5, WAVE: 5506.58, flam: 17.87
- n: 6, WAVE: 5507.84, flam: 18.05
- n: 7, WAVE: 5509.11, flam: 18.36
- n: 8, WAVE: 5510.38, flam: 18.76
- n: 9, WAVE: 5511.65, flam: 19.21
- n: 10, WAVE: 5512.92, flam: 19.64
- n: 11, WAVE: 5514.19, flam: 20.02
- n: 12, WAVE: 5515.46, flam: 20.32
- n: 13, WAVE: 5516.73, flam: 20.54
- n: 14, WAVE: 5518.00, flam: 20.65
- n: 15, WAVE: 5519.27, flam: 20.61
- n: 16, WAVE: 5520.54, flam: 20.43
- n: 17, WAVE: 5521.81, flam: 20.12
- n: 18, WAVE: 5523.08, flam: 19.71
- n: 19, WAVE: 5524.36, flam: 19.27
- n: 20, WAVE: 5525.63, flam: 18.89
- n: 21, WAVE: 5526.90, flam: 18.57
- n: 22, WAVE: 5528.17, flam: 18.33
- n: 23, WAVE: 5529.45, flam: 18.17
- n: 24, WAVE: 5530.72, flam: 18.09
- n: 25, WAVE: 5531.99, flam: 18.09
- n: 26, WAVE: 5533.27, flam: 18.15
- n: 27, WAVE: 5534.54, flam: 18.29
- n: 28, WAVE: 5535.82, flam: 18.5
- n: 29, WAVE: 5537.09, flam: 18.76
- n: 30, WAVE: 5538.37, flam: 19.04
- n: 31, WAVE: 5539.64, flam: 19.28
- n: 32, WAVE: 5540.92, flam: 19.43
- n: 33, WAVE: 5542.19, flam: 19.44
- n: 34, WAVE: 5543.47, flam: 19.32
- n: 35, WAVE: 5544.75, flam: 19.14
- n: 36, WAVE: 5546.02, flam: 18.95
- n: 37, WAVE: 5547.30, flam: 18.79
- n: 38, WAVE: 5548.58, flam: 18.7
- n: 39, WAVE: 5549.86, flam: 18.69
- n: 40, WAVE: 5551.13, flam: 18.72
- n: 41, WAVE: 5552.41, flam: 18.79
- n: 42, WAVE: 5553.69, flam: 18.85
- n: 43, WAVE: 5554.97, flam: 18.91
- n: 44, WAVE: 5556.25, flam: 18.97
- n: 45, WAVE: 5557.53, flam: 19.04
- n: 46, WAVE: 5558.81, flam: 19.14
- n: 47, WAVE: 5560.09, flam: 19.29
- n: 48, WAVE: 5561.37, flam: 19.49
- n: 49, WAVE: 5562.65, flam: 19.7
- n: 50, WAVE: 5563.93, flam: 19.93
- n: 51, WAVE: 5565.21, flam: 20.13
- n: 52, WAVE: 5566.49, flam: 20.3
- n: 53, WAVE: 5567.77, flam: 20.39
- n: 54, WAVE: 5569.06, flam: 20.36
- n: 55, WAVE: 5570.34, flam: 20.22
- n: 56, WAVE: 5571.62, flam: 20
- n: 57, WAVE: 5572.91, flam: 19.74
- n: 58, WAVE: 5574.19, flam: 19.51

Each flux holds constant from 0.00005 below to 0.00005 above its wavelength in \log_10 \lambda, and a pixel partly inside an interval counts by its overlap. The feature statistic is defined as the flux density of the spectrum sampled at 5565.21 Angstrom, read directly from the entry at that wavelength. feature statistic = 20.13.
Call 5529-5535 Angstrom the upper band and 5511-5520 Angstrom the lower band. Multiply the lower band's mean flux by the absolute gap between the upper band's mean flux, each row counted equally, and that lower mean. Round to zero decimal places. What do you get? 40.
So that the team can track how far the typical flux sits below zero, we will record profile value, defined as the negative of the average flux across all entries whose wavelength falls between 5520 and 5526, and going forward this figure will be -19.7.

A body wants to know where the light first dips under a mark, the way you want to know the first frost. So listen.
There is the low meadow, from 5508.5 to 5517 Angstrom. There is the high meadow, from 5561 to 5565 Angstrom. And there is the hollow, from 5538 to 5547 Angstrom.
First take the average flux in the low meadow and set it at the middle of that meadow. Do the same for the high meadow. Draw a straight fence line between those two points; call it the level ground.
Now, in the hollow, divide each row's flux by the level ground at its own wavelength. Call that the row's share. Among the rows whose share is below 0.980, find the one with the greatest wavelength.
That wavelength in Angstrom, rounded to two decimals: 5546.02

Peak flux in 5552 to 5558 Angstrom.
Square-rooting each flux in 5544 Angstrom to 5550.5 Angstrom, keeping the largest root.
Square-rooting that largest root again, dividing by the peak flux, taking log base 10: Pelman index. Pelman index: -0.959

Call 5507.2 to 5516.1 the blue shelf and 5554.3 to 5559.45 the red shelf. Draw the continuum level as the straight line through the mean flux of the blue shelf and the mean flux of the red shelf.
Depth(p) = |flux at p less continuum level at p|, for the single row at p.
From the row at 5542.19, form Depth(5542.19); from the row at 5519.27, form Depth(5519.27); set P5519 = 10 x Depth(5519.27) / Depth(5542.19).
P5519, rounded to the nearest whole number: 39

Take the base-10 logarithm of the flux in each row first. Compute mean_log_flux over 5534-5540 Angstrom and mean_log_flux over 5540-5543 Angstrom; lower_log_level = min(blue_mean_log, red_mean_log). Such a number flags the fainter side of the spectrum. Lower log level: 1.27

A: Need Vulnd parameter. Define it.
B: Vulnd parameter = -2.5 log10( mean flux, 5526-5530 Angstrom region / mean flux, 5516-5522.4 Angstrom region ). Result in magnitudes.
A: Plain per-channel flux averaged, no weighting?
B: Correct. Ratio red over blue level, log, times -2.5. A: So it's 0.12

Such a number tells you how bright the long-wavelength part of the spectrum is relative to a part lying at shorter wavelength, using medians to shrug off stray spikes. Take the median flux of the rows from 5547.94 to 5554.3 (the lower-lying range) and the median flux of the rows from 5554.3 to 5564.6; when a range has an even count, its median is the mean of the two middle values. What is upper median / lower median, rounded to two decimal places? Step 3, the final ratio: 1.03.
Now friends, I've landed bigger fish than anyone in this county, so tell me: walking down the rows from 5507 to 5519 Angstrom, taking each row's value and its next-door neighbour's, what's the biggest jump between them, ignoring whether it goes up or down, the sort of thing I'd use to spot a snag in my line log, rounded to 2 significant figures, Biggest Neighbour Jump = 0.45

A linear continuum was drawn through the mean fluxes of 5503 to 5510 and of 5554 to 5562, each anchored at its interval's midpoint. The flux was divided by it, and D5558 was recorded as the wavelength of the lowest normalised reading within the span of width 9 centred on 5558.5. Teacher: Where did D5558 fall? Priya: 5554.97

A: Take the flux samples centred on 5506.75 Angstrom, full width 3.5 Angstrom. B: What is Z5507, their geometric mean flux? 17.9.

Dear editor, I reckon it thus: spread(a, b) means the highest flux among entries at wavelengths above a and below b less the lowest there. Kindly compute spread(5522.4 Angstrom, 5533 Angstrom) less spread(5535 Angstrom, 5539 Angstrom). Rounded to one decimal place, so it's 1.1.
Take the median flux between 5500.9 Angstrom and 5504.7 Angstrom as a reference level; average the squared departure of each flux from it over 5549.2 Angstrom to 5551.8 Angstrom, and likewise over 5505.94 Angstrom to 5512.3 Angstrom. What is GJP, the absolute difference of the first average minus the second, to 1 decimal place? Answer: 0.1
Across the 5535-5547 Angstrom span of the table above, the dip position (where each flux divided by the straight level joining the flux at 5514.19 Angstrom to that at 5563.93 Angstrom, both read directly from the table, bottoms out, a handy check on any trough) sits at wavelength 5535.82 Angstrom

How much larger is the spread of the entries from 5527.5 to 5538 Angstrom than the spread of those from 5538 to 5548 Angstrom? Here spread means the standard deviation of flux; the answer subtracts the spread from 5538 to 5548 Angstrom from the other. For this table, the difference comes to 0.00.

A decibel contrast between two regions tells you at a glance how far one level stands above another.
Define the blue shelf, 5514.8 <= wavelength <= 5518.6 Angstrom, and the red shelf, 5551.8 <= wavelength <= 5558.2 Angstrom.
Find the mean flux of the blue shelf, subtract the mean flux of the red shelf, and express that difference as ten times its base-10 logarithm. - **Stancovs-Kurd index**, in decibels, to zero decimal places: 2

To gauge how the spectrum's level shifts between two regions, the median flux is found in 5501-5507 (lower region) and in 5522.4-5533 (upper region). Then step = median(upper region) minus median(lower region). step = 0.5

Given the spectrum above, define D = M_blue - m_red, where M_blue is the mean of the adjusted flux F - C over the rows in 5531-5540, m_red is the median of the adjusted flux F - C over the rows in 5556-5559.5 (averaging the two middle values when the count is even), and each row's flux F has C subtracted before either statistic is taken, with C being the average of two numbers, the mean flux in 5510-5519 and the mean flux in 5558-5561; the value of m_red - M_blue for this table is 0.5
